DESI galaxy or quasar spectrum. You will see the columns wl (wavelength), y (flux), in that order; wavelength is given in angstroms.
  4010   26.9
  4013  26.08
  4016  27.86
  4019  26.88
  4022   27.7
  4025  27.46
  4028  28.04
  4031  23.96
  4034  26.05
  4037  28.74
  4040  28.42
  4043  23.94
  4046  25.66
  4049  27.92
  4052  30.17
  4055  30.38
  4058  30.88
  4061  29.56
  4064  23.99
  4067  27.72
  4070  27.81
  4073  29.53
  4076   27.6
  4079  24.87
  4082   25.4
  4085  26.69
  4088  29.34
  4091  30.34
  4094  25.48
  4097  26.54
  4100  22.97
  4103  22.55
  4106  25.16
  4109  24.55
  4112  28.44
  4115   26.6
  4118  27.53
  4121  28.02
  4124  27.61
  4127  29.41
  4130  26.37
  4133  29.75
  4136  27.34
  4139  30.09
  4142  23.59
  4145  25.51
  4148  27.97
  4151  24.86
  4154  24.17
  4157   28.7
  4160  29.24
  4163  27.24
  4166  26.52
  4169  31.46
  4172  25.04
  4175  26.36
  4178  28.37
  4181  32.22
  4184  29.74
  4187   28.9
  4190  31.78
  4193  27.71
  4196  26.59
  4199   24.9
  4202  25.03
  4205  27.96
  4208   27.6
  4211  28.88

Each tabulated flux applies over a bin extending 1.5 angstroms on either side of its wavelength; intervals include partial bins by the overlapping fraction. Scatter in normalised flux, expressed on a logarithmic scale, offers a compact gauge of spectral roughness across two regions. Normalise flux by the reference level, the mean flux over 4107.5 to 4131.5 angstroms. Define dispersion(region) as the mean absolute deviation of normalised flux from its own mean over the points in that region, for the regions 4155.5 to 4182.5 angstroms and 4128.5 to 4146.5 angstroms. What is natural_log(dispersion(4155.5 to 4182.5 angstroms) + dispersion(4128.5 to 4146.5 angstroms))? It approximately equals -1.98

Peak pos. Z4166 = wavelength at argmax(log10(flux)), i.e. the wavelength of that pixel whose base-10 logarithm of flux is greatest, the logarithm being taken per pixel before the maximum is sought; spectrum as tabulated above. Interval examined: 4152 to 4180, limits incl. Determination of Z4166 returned 4169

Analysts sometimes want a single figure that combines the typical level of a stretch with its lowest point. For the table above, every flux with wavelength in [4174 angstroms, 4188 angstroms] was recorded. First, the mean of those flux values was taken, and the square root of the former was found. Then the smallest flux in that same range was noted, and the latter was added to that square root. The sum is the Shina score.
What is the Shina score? 31.8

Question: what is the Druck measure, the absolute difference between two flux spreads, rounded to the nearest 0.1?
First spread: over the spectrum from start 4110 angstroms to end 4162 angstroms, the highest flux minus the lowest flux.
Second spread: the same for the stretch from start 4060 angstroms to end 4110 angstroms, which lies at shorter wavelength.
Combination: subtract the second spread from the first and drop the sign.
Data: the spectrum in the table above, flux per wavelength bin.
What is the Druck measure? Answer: 1.3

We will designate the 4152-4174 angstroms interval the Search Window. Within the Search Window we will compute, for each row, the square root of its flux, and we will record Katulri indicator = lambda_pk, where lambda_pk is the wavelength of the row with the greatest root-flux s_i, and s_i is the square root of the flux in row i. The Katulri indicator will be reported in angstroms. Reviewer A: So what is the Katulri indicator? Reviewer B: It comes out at 4169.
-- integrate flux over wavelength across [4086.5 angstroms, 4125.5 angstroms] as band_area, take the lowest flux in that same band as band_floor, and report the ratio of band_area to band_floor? 46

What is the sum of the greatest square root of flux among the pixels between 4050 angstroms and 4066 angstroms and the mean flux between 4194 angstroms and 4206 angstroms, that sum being 31.7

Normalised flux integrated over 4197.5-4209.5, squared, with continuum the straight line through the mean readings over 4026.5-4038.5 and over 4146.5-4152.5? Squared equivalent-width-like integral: 145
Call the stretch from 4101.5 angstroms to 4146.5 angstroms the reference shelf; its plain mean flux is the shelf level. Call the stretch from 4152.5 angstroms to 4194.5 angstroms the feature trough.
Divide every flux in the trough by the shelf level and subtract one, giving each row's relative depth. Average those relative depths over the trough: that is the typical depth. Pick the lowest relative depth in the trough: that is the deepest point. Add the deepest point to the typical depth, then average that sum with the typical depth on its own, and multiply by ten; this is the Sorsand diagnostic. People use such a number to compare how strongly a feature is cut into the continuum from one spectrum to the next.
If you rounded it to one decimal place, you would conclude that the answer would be 0.1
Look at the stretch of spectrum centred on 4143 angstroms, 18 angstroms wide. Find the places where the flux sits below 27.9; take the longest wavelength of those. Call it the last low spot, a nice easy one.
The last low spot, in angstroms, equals 4151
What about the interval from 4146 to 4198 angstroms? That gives 4196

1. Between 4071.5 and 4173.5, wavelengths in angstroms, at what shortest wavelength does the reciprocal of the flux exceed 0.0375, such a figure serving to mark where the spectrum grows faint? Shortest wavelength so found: 4079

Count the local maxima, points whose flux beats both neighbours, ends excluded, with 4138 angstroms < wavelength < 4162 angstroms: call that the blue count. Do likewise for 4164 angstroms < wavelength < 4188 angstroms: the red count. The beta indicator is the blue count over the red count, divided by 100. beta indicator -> 0.0050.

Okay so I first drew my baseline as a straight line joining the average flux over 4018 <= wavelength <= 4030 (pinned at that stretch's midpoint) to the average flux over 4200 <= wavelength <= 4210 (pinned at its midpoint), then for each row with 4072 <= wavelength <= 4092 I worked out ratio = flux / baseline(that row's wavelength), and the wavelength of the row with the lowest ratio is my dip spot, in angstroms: 4079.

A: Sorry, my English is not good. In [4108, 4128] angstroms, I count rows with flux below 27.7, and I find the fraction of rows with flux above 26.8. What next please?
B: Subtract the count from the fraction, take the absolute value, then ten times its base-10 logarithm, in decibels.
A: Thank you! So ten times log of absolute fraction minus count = 5.2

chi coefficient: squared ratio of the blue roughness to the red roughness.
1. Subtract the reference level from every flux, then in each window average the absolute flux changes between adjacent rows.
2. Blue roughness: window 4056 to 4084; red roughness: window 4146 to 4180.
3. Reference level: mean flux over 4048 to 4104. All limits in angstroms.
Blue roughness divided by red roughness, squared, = 0.70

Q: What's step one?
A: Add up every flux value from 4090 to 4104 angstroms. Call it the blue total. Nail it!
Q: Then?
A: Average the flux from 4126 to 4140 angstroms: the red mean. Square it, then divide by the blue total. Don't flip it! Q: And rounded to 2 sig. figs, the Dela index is 6.4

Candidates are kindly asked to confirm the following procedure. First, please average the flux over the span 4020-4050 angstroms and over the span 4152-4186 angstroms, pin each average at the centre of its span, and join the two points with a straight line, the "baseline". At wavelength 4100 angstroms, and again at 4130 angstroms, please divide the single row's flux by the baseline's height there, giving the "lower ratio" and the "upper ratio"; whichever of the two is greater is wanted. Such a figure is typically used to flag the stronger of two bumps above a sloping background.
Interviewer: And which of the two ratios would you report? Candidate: 0.95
